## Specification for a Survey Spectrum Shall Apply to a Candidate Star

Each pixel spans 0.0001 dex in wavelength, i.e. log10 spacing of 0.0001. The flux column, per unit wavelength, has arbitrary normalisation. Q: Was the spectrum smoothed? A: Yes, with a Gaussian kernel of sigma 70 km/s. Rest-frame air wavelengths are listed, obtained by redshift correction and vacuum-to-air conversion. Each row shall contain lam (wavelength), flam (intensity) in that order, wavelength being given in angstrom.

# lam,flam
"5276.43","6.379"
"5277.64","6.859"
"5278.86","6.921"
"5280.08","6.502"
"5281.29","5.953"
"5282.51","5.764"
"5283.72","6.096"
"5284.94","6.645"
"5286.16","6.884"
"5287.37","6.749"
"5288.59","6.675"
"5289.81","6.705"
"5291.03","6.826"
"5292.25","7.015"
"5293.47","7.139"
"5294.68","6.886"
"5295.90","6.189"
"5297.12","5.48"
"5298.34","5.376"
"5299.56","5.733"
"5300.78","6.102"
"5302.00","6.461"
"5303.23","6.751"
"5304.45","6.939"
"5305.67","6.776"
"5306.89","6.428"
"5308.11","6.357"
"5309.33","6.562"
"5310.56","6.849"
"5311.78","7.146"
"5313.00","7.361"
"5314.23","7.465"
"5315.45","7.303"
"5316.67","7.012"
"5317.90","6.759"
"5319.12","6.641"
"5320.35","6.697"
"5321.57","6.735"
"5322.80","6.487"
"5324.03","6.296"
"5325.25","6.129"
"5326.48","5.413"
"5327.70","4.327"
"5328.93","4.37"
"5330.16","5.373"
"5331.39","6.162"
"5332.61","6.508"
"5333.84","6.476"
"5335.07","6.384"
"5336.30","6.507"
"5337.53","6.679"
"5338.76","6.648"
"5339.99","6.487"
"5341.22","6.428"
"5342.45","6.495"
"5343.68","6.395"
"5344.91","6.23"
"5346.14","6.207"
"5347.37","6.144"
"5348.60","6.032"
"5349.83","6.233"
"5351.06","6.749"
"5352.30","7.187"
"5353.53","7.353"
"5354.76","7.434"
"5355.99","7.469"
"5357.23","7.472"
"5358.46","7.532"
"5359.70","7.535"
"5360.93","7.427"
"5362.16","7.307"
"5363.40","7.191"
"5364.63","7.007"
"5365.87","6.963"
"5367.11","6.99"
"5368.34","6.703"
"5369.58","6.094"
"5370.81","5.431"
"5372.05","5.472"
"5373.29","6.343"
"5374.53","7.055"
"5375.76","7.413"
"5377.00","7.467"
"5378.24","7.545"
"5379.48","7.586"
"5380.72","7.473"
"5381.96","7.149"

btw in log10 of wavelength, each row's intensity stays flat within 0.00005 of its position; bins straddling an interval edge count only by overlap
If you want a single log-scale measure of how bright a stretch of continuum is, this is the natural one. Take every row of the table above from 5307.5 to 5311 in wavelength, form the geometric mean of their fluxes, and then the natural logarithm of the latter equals 1.88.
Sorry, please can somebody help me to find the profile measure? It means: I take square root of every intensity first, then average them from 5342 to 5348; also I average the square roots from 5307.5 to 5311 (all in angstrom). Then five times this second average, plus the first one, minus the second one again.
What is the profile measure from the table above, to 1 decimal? 12.8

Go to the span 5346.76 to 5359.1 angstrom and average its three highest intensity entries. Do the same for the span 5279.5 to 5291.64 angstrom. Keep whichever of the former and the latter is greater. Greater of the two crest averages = 7.5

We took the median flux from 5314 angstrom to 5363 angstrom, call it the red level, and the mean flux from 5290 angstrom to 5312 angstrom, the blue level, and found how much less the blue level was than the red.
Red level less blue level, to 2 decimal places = 0.01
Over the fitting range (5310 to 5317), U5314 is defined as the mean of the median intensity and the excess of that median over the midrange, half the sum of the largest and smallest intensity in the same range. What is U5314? 3.65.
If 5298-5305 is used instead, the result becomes 3.20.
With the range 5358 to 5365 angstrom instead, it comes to 3.73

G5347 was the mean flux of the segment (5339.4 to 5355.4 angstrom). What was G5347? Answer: 6.6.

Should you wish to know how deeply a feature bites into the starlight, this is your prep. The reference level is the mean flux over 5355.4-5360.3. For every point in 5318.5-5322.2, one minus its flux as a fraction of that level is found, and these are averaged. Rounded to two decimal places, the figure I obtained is 0.11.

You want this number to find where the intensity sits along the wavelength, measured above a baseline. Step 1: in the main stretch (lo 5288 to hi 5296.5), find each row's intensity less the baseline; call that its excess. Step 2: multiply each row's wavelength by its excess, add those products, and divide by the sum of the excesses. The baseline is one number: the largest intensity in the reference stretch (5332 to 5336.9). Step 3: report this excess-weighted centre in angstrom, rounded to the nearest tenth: 5291.7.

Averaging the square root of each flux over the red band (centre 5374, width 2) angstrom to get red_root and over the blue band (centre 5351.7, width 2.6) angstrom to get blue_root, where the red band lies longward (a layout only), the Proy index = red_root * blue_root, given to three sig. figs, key 6.83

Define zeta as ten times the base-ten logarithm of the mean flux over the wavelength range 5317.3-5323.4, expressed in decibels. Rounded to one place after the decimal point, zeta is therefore 8.2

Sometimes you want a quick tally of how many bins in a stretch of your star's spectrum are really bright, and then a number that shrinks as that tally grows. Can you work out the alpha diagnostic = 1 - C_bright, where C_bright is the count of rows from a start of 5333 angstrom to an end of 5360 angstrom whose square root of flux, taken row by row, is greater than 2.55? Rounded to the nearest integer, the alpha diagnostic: -10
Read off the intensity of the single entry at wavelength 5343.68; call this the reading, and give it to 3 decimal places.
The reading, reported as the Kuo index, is 6.395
